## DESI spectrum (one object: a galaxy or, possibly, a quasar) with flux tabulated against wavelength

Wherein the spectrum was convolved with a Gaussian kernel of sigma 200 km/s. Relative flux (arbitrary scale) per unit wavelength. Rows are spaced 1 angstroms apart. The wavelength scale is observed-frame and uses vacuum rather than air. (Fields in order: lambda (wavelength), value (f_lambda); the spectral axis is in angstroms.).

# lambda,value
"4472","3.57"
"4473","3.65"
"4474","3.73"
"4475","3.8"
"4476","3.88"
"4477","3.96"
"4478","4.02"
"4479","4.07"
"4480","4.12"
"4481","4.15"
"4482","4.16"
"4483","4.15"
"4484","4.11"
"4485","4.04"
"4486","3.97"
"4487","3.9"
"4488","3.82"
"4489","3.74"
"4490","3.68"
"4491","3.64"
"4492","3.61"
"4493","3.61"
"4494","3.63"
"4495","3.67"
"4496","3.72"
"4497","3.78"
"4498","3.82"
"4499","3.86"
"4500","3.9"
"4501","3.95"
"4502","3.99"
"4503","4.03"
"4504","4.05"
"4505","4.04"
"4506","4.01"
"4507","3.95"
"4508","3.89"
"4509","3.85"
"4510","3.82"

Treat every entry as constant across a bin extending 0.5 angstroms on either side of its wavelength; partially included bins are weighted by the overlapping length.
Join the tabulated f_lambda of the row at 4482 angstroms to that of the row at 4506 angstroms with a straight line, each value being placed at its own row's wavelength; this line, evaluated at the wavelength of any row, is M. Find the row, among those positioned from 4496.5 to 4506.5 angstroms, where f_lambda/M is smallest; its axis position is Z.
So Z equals 4497 angstroms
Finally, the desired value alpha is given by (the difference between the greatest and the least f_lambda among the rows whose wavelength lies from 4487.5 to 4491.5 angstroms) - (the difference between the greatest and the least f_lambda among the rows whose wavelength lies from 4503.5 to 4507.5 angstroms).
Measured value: 0.08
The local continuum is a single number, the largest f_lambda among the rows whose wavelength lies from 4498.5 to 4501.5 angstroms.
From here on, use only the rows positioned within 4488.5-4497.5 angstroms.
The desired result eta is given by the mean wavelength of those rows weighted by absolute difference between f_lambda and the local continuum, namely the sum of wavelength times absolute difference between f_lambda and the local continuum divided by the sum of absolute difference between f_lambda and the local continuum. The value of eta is 4492.9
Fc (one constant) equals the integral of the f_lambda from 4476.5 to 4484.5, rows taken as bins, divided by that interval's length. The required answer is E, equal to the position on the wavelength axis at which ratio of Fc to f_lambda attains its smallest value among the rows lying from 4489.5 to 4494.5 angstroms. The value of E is 4490 angstroms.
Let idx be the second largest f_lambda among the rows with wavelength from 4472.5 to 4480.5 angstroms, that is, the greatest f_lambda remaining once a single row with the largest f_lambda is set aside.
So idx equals 4.07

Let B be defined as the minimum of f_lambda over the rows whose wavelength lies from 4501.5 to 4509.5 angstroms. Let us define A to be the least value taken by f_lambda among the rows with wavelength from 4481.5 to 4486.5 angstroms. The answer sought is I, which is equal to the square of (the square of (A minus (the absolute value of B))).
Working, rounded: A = 3.97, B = 3.85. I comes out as 0.0002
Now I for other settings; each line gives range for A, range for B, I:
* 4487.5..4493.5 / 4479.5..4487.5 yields 0.0071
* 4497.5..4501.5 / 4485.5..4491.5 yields 0.0010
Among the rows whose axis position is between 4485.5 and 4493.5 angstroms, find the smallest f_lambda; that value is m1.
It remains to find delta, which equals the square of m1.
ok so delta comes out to 13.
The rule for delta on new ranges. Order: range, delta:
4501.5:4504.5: 16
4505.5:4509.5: 15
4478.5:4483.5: 17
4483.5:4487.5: 15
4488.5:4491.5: 13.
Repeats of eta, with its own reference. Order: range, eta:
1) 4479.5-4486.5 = 4482.3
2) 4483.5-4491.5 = 4488.5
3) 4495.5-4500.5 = 4497.3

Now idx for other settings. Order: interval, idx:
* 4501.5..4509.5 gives 4.04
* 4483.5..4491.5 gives 4.04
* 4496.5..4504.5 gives 4.03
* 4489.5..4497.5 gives 3.72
